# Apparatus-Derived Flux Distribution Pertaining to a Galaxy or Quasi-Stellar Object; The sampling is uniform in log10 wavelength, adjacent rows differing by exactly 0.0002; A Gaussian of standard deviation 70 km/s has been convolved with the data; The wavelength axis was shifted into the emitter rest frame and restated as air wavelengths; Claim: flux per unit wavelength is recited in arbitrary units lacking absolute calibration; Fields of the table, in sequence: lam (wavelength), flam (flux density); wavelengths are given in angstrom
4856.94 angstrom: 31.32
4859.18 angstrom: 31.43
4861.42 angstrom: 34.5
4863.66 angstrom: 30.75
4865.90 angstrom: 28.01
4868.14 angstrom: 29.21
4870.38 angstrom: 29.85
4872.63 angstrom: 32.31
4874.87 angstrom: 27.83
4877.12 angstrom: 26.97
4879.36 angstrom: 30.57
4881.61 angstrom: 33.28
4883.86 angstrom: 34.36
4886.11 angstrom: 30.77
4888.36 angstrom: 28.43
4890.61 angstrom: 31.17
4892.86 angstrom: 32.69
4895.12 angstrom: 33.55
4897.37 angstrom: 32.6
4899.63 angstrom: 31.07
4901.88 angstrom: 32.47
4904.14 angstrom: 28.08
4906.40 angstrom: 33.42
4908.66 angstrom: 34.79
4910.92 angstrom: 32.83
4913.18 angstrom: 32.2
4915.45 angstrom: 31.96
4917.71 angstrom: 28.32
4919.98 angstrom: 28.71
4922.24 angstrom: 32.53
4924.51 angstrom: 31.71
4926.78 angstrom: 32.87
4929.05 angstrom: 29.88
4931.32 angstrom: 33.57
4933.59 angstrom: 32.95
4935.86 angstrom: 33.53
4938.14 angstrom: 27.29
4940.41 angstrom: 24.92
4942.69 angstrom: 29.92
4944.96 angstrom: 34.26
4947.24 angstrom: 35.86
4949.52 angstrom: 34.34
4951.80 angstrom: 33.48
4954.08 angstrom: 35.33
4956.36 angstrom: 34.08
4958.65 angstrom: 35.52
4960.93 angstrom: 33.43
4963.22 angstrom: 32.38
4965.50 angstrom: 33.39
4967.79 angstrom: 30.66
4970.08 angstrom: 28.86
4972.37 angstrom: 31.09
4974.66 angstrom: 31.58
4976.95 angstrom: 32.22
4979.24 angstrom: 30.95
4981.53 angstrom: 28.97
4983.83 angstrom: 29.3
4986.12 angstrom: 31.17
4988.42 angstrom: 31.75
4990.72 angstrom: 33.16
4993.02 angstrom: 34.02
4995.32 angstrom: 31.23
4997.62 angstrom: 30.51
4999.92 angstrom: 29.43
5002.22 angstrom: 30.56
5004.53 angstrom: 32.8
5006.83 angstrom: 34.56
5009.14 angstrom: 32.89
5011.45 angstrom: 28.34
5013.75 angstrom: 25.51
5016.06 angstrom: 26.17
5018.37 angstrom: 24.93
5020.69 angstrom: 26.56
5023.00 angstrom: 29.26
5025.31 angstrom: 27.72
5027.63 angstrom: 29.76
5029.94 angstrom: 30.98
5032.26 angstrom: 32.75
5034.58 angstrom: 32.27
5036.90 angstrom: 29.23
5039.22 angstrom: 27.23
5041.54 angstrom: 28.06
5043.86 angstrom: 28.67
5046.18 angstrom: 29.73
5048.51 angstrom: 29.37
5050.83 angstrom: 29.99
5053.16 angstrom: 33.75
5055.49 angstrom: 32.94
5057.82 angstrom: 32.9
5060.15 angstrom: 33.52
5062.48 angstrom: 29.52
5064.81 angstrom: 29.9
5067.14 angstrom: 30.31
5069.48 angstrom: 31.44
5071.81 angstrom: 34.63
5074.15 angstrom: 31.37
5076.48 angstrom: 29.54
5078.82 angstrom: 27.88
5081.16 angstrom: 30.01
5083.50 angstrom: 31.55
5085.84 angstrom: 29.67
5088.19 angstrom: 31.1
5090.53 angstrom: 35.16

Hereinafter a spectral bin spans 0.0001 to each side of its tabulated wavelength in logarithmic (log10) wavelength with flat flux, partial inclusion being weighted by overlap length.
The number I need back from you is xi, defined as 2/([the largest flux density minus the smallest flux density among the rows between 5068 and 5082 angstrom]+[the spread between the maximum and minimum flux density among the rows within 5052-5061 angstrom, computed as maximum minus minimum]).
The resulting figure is 0.26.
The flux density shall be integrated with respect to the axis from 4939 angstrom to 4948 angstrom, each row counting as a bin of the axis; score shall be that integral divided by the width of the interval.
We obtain 30.9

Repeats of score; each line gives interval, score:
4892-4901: 32.5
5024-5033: 30.2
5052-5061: 33.3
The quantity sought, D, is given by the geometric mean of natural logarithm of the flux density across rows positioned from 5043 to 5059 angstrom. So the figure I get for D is 3.43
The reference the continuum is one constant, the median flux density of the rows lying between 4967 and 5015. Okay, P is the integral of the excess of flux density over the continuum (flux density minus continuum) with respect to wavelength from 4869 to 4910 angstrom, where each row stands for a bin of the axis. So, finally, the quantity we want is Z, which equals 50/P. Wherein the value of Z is 4.9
